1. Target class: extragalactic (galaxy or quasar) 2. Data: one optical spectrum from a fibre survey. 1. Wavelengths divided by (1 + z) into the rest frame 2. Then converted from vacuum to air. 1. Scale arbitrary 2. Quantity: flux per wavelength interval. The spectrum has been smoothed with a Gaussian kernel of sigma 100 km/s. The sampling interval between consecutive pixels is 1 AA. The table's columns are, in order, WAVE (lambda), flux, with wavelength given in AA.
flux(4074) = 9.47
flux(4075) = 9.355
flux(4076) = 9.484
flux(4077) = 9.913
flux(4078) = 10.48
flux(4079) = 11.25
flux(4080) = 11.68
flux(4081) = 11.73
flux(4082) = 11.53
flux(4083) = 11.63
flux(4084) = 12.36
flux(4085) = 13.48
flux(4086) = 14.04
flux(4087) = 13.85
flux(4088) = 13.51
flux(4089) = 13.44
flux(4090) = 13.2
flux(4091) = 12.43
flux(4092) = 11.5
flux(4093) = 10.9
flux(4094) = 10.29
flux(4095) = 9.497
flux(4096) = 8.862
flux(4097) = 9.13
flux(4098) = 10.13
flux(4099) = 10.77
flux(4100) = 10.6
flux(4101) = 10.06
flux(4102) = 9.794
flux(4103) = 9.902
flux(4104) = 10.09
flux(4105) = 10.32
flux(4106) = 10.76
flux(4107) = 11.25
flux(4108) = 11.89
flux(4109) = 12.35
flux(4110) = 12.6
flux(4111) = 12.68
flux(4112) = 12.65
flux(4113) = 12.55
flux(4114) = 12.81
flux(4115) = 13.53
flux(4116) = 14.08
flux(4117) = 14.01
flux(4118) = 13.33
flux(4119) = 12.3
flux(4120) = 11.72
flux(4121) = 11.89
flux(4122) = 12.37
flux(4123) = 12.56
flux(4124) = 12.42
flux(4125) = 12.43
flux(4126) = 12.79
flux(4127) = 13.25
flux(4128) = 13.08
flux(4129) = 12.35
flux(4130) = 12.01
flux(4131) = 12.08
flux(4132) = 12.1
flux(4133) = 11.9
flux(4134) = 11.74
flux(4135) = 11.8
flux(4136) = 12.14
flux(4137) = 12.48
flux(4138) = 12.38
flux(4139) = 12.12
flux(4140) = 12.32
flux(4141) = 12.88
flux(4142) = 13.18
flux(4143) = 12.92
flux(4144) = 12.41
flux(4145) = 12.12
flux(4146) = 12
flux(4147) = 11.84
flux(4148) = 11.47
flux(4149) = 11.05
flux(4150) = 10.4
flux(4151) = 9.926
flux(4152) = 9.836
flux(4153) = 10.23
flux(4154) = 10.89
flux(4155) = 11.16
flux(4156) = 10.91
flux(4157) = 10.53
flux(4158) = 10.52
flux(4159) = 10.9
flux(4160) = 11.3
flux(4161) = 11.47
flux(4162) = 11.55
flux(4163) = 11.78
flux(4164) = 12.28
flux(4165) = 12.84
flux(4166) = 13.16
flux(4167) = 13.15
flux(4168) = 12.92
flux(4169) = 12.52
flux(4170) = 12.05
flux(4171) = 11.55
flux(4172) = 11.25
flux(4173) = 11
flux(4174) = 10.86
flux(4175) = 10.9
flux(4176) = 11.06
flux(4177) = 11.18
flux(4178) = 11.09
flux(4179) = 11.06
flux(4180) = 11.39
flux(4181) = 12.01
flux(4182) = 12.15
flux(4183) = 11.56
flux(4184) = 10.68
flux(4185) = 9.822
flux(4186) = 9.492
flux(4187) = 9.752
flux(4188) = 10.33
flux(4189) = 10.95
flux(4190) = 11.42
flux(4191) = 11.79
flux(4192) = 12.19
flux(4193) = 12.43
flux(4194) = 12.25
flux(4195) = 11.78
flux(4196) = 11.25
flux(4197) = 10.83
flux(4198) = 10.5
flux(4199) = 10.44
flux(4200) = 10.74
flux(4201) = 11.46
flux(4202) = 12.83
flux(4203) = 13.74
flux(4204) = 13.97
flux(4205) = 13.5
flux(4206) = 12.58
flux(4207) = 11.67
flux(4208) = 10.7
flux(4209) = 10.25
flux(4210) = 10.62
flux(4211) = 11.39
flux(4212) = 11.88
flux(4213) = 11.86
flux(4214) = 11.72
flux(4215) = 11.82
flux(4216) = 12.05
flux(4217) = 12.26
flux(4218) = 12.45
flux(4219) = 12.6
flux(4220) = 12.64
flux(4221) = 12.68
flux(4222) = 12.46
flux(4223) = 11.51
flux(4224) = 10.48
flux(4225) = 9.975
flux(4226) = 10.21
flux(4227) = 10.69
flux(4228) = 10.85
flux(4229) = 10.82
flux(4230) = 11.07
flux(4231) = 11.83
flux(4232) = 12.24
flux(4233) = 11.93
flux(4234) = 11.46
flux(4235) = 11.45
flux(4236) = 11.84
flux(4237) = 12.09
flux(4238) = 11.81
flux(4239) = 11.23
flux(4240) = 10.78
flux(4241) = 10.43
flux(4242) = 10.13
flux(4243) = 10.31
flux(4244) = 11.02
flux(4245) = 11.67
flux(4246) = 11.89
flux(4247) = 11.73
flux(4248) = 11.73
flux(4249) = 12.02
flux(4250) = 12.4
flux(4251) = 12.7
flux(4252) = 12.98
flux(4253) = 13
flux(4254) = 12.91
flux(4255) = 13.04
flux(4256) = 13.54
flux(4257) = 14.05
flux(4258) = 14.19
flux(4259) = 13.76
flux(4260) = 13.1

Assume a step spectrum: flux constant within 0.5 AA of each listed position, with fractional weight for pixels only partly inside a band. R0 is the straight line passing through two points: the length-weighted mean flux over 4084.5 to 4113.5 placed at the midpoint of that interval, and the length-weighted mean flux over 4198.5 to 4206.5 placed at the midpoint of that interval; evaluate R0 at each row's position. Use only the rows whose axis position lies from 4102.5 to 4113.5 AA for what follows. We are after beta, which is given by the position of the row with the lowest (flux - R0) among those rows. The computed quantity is 4103 AA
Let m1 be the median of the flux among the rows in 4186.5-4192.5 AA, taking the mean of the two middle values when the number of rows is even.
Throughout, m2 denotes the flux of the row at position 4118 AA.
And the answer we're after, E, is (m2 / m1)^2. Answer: 1.4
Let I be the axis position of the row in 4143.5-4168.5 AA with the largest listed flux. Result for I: 4166 AA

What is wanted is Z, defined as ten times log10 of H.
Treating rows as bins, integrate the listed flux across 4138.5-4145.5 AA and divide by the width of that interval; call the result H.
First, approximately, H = 12.6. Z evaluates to 11.0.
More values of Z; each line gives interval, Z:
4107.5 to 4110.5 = 10.9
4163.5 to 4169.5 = 11.1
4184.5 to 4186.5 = 9.8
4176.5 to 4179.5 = 10.5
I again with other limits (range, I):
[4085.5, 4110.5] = 4086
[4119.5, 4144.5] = 4127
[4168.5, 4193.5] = 4169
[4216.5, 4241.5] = 4221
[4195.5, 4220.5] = 4204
